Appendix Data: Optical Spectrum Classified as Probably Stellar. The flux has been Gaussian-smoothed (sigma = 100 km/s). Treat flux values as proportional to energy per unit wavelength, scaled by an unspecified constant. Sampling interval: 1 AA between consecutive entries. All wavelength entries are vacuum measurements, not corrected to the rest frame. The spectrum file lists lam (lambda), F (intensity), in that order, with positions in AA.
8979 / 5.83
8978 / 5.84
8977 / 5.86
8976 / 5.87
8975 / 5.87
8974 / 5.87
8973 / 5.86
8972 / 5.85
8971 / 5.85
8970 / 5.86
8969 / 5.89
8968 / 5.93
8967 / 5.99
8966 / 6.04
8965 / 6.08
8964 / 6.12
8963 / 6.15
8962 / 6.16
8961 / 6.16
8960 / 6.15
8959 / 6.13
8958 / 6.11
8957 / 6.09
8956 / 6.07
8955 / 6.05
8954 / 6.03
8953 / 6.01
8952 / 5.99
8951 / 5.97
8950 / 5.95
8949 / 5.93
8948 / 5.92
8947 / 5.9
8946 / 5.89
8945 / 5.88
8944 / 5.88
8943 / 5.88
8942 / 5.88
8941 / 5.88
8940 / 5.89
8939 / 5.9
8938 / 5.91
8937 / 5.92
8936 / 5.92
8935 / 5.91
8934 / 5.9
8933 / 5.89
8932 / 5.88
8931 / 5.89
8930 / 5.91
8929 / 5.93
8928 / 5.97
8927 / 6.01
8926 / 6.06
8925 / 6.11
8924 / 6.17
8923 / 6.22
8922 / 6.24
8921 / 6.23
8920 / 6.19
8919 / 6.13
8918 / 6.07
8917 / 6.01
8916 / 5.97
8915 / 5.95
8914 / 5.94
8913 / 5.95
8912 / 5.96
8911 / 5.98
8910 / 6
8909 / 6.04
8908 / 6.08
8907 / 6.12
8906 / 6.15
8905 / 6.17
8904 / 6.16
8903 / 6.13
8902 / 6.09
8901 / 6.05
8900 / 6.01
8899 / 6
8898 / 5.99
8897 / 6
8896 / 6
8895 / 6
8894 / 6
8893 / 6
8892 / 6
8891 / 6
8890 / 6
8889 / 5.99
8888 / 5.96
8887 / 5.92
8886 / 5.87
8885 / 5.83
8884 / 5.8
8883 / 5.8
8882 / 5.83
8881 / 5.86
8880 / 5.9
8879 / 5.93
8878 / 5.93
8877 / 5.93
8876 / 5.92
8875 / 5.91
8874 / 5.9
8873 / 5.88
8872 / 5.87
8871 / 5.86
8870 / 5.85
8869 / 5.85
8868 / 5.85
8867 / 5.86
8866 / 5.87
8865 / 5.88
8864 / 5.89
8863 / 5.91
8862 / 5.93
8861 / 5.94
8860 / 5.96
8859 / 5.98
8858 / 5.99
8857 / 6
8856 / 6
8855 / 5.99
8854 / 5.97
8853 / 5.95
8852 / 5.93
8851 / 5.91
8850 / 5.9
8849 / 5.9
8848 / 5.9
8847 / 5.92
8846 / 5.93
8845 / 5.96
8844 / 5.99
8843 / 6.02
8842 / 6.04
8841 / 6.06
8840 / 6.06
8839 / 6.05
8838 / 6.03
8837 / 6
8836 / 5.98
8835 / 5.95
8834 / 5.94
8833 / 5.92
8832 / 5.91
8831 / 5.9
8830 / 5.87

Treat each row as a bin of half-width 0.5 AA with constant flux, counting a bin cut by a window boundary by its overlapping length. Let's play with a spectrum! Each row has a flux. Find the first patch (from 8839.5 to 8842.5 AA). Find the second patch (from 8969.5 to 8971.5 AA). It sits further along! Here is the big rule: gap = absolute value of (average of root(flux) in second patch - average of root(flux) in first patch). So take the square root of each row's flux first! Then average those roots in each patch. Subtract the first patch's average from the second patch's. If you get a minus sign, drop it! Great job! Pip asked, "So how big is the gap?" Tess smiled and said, 0.041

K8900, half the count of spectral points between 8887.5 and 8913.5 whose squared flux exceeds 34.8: 13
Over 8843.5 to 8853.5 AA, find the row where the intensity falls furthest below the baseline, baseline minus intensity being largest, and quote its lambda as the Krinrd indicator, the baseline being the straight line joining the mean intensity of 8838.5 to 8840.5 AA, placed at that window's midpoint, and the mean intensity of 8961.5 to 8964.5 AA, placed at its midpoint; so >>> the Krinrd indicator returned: 8850 AA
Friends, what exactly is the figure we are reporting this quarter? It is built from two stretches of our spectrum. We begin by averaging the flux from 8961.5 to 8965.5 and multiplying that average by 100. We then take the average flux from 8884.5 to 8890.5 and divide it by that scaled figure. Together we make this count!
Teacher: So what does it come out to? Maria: 0.0097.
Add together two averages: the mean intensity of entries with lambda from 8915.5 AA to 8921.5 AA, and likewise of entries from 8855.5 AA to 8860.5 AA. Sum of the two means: 12.1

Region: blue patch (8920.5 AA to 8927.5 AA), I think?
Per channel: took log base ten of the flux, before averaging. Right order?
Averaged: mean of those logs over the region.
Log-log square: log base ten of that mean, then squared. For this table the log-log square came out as 0.0106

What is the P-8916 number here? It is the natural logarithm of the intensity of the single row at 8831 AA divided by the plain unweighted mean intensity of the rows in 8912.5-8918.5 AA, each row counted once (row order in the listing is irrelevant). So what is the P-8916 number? -0.014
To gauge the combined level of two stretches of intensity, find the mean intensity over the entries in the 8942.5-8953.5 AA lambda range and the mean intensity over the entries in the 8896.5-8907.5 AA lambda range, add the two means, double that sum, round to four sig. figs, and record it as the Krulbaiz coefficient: 24.01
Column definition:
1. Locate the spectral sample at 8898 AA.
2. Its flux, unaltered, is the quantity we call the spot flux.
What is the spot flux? 5.99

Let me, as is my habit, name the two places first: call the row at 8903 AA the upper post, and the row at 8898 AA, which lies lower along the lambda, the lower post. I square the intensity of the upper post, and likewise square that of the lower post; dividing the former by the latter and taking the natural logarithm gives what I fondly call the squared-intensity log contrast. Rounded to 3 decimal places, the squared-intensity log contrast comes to 0.046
